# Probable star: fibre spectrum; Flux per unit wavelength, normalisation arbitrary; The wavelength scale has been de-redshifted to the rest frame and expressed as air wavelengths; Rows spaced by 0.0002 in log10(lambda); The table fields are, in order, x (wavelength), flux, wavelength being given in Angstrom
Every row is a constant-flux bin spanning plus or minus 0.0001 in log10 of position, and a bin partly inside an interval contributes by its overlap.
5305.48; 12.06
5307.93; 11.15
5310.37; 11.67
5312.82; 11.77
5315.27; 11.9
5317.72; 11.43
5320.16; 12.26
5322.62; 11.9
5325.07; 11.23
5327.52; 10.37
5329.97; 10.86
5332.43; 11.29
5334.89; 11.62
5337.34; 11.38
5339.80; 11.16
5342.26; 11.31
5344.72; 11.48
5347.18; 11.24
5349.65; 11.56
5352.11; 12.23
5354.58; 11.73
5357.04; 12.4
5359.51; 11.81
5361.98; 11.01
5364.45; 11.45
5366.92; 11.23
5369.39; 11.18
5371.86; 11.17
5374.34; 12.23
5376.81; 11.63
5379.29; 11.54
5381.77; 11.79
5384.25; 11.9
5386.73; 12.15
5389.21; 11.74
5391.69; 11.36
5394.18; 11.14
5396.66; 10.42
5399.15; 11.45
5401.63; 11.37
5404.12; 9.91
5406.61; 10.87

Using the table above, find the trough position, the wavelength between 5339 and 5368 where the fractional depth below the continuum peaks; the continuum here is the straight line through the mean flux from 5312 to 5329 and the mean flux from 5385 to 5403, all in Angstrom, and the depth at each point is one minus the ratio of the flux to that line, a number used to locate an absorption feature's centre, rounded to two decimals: 5361.98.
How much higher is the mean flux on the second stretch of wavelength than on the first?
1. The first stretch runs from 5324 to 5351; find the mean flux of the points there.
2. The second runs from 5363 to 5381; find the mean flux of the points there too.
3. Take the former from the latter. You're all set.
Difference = 0.26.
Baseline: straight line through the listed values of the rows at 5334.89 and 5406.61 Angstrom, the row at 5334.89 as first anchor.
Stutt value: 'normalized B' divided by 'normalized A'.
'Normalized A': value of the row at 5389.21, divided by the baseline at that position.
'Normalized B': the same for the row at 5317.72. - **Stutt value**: 0.91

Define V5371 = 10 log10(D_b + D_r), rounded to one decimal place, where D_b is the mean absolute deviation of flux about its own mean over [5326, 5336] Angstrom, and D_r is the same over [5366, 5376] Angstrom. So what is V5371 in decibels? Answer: -0.9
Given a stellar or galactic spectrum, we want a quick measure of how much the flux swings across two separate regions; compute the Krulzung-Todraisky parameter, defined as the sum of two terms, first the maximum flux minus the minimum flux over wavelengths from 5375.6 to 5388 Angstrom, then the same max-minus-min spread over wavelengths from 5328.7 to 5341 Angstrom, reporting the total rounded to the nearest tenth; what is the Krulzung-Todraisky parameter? 1.4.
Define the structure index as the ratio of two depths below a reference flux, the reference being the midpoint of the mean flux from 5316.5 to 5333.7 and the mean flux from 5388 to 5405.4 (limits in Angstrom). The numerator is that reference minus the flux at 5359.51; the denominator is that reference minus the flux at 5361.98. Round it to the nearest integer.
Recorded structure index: -3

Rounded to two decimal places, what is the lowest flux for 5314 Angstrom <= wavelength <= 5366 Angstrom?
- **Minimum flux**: 10.37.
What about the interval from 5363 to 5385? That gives 11.17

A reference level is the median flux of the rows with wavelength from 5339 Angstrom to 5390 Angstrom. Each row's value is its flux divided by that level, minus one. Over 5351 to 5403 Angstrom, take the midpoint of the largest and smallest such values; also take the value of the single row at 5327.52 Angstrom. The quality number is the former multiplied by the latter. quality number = 0.0013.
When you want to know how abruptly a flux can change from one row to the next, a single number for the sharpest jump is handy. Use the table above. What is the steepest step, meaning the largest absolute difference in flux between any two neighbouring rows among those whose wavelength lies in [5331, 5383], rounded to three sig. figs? 1.06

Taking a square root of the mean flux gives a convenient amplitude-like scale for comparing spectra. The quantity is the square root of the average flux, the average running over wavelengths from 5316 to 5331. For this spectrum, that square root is 3.37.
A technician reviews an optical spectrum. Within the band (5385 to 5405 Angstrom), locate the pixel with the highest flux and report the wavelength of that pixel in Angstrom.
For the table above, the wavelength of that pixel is 5386.73 Angstrom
